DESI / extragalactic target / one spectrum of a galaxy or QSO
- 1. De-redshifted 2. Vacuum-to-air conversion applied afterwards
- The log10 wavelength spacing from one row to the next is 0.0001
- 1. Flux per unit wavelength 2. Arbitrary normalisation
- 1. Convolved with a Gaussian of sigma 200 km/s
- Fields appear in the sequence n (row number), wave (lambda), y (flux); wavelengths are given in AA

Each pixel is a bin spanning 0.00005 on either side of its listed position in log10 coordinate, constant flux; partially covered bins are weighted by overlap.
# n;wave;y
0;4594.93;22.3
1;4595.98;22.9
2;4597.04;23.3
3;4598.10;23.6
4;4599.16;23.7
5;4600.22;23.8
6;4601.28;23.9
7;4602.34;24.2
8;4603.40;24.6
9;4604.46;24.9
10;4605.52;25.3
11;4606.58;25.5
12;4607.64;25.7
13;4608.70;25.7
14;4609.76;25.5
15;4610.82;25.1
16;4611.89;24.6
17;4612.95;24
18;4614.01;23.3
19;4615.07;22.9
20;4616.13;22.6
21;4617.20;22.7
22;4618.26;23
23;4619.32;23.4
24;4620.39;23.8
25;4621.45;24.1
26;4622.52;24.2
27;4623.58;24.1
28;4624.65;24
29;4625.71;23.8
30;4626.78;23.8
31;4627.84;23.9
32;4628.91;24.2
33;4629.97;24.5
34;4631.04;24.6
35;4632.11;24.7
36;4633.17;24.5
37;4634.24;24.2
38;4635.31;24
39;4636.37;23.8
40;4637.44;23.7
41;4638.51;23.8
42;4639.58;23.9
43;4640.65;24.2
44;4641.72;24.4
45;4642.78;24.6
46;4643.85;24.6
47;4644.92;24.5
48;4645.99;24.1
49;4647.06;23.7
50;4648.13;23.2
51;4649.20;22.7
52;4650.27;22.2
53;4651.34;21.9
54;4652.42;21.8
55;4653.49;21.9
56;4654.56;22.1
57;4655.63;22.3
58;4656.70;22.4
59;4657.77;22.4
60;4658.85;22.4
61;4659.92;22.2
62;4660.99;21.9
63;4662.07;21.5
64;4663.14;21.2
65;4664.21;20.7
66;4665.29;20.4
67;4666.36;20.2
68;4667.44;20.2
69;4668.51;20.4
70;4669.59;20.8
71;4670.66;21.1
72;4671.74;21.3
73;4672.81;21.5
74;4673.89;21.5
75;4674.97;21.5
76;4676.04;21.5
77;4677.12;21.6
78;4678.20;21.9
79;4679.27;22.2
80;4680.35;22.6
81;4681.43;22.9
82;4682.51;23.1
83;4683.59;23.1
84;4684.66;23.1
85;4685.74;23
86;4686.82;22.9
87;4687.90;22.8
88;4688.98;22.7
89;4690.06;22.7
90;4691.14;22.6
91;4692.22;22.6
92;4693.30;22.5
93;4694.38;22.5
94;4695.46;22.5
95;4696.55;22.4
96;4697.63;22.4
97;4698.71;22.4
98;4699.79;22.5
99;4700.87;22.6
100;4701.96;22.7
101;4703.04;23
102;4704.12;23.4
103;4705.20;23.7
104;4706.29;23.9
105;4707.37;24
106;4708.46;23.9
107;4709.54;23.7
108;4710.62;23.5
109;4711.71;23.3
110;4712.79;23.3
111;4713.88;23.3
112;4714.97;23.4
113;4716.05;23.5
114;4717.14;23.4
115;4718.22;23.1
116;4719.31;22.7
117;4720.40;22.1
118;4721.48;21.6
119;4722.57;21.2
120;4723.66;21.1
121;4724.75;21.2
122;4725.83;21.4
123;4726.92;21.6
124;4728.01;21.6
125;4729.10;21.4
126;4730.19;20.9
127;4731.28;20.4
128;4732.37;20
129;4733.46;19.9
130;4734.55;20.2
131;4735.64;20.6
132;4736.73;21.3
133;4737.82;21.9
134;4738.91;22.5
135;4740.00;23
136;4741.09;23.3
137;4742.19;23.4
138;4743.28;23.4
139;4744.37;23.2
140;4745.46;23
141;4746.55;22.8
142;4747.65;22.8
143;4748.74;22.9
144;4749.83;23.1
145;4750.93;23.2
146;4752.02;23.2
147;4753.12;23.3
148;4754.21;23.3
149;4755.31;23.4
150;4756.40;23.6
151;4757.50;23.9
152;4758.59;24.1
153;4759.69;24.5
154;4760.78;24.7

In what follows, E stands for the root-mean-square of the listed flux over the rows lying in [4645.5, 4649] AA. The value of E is 23.7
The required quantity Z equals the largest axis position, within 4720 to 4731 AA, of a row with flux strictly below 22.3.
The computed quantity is 4730.19 AA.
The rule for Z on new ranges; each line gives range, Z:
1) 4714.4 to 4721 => 4720.40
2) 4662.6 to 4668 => 4667.44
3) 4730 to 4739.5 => 4737.82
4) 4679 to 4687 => 4679.27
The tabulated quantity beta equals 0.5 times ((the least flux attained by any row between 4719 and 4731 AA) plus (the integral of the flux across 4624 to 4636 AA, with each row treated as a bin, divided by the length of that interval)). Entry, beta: 22.5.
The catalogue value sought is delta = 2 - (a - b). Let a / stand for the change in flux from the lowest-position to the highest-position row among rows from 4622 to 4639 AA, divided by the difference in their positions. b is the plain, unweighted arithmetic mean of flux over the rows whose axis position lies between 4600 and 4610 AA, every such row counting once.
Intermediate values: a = -0.025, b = 24.9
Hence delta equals 26.9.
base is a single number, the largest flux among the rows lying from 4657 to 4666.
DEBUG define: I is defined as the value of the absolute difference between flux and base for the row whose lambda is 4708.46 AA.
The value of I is 1.5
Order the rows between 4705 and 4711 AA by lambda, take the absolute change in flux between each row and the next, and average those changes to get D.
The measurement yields 0.16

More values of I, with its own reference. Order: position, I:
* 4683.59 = 0.7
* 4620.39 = 1.4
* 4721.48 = 0.8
